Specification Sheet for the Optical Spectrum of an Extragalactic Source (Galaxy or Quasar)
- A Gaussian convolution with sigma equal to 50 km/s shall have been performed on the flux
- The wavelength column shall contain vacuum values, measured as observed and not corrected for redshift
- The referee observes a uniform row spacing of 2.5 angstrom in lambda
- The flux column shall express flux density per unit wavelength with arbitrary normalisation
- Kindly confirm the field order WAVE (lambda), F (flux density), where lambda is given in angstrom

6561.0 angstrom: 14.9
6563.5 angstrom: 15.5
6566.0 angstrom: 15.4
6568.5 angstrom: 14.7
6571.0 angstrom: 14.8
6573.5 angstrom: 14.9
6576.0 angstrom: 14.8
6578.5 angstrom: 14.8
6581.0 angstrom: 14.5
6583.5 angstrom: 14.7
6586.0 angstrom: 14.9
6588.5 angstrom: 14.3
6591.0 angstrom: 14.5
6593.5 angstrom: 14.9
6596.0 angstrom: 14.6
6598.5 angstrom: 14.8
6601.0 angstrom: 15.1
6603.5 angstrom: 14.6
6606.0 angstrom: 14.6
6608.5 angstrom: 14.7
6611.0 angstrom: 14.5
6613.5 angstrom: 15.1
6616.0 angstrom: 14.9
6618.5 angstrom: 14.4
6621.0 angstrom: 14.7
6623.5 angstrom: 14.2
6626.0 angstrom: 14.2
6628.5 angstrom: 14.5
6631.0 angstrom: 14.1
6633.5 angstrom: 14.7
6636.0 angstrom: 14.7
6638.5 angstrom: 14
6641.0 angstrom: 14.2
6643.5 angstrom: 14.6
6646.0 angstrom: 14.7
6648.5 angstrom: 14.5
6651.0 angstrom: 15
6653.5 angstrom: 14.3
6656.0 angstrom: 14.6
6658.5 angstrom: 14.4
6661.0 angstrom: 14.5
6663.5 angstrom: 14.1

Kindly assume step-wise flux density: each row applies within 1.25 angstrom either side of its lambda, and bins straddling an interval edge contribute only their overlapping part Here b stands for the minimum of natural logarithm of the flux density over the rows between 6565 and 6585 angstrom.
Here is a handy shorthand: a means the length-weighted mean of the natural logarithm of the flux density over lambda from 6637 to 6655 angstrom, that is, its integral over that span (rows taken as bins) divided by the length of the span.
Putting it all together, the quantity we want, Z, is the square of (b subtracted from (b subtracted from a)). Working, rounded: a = 2.67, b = 2.674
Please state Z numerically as 7.16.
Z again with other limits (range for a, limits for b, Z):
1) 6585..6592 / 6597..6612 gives 7.13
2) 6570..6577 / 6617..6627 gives 6.81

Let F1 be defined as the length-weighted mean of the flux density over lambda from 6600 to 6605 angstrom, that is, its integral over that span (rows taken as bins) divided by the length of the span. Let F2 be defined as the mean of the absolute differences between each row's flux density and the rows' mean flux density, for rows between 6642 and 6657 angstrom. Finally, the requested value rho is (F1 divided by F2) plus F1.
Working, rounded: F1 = 14.8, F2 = 0.156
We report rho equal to 110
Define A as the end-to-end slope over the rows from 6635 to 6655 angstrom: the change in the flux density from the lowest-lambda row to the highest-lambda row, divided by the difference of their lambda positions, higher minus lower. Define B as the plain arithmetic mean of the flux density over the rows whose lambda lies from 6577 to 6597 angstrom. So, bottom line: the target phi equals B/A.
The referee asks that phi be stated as -641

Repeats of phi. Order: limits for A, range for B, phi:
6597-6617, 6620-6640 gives 2518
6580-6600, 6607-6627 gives 851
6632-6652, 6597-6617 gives 863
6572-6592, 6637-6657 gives -634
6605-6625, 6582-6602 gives -644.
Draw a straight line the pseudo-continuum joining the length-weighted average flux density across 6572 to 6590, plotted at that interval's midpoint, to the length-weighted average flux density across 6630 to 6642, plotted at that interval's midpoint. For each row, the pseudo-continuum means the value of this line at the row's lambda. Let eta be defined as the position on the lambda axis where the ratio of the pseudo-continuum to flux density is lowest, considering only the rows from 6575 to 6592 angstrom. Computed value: 6586.0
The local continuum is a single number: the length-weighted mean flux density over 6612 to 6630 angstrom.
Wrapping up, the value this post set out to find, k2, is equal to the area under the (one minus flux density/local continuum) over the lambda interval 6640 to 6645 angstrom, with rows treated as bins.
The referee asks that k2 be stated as 0.05 angstrom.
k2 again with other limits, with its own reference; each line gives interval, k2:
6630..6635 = 0.05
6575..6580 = -0.08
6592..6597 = -0.06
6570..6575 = -0.10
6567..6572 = -0.07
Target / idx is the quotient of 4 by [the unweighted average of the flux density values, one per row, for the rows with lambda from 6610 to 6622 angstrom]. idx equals 0.272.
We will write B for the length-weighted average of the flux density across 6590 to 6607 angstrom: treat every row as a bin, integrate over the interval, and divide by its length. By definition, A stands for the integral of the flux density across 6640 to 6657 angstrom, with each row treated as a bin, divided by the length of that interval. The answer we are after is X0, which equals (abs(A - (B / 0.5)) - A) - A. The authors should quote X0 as -14.2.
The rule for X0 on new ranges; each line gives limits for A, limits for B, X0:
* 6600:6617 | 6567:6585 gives -14.8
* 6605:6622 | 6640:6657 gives -15.0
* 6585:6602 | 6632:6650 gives -15.2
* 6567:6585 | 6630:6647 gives -15.4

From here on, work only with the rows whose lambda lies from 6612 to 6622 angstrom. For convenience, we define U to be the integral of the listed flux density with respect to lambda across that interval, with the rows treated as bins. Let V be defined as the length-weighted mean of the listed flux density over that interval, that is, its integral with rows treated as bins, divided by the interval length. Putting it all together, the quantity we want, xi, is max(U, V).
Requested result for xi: 148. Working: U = 148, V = 14.8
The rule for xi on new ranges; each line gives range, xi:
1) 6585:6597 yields 176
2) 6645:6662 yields 248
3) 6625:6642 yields 244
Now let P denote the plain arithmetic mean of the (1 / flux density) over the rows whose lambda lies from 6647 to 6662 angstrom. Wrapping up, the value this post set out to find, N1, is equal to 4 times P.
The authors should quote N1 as 0.275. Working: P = 0.0687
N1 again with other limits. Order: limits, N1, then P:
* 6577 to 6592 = 0.274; 0.0684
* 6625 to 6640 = 0.279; 0.0696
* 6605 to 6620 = 0.272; 0.0680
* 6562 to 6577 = 0.266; 0.0666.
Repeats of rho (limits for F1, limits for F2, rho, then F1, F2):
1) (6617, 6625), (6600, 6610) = 97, 14.4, 0.175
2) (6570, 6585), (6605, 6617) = 92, 14.8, 0.192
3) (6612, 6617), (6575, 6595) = 98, 15.0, 0.181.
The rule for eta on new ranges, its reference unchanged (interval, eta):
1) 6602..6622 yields 6613.5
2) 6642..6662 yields 6651.0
